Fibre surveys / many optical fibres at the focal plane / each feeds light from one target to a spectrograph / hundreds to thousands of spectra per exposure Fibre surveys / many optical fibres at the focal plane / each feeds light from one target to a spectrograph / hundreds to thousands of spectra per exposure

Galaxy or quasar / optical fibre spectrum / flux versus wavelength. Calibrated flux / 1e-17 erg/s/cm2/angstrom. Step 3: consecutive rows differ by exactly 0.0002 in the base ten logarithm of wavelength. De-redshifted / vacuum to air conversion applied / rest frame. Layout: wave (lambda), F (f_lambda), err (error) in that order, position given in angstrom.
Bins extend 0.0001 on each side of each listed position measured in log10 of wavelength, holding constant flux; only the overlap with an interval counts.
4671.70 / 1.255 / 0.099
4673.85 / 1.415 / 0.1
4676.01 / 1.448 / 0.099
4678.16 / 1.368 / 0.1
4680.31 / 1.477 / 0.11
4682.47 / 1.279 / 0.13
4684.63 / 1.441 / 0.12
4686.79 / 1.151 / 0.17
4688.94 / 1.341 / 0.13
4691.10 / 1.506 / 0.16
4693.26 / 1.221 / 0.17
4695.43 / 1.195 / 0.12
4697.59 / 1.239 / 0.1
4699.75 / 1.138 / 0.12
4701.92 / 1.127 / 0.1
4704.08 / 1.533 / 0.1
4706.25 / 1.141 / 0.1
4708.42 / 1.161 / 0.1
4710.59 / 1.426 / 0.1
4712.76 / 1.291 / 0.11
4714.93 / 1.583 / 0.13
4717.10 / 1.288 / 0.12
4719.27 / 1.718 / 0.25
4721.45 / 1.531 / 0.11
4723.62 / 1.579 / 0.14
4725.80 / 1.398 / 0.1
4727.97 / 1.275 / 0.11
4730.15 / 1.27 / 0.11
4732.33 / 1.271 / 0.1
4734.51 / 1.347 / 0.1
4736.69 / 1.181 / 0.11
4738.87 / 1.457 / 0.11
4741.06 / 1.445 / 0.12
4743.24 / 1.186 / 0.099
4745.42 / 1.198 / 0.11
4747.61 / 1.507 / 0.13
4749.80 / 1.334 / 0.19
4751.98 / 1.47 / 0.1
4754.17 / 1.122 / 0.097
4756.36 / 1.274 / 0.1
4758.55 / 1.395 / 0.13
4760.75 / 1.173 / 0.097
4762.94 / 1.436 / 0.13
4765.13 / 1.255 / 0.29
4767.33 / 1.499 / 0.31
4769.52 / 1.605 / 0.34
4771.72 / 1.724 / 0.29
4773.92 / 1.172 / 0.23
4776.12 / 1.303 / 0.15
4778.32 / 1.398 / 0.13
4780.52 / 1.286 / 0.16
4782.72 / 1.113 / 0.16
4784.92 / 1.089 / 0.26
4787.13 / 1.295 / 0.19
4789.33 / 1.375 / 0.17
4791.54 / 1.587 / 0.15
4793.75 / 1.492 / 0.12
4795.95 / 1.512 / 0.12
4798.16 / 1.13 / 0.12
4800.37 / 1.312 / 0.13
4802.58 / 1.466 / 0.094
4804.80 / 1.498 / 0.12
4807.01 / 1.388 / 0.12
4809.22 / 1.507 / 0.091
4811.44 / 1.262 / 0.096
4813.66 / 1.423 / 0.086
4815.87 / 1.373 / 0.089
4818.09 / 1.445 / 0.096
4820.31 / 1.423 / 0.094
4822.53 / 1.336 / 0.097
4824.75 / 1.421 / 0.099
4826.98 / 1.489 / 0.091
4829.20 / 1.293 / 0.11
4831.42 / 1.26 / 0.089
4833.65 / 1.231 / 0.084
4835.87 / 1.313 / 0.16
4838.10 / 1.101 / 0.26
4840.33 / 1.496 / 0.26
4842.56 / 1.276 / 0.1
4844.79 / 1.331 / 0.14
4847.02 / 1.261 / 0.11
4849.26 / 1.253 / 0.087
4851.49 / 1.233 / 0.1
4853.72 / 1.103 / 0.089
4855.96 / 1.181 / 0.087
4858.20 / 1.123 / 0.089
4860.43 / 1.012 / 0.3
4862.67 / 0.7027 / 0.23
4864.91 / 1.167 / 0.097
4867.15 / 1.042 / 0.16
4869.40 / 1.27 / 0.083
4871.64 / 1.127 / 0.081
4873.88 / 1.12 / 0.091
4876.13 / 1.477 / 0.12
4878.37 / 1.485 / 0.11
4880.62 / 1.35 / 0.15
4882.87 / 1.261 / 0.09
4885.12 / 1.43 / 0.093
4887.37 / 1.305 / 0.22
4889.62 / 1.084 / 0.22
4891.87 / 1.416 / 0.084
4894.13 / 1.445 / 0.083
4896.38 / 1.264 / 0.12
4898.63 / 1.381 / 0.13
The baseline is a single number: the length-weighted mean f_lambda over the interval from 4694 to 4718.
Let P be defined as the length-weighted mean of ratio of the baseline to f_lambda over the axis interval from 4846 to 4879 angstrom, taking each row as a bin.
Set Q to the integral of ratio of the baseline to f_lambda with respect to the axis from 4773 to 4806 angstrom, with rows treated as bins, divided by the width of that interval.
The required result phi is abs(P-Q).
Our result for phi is 0.159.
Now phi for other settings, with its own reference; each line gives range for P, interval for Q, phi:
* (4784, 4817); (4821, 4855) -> 0.061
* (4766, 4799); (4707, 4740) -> 0.013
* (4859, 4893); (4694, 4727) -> 0.128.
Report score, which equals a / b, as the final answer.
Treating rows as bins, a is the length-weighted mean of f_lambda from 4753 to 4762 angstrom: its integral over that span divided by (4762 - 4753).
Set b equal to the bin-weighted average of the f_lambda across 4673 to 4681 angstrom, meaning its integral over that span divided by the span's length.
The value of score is 0.87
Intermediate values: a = 1.25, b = 1.43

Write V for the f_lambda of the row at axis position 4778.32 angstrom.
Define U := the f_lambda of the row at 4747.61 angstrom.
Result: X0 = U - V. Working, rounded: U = 1.507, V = 1.398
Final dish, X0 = 0.11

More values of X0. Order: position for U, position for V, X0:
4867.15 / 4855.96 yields -0.14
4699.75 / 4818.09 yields -0.31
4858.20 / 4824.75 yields -0.30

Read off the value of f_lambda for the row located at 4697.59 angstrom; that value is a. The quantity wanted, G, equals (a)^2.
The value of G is 1.54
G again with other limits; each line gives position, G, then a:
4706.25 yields 1.30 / 1.141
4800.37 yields 1.72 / 1.312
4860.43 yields 1.02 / 1.012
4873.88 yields 1.25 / 1.12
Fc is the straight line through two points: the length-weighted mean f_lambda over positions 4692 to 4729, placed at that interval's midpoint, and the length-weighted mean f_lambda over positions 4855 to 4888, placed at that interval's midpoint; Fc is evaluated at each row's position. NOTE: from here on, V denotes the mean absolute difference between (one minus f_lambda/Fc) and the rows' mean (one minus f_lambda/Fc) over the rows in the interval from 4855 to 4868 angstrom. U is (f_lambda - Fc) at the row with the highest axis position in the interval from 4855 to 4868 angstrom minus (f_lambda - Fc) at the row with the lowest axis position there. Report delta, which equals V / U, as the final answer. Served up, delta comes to -0.8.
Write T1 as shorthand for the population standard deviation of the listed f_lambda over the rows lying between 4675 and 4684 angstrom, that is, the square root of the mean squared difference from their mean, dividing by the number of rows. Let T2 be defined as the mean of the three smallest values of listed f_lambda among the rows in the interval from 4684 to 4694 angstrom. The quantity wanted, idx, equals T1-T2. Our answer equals -1.16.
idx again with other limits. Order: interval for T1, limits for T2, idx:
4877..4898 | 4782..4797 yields -1.05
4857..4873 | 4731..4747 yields -1.02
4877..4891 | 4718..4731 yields -1.19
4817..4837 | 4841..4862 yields -0.99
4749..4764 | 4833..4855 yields -1.02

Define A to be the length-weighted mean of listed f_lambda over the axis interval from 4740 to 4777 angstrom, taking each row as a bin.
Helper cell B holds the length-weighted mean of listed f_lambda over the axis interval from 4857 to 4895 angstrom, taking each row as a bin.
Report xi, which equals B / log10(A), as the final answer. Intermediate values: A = 1.36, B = 1.22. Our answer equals 9.2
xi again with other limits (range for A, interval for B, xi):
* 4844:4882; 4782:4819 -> 18.2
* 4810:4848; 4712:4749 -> 10.9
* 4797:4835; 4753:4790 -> 9.7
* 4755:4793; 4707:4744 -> 10.5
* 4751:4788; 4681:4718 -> 10.5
